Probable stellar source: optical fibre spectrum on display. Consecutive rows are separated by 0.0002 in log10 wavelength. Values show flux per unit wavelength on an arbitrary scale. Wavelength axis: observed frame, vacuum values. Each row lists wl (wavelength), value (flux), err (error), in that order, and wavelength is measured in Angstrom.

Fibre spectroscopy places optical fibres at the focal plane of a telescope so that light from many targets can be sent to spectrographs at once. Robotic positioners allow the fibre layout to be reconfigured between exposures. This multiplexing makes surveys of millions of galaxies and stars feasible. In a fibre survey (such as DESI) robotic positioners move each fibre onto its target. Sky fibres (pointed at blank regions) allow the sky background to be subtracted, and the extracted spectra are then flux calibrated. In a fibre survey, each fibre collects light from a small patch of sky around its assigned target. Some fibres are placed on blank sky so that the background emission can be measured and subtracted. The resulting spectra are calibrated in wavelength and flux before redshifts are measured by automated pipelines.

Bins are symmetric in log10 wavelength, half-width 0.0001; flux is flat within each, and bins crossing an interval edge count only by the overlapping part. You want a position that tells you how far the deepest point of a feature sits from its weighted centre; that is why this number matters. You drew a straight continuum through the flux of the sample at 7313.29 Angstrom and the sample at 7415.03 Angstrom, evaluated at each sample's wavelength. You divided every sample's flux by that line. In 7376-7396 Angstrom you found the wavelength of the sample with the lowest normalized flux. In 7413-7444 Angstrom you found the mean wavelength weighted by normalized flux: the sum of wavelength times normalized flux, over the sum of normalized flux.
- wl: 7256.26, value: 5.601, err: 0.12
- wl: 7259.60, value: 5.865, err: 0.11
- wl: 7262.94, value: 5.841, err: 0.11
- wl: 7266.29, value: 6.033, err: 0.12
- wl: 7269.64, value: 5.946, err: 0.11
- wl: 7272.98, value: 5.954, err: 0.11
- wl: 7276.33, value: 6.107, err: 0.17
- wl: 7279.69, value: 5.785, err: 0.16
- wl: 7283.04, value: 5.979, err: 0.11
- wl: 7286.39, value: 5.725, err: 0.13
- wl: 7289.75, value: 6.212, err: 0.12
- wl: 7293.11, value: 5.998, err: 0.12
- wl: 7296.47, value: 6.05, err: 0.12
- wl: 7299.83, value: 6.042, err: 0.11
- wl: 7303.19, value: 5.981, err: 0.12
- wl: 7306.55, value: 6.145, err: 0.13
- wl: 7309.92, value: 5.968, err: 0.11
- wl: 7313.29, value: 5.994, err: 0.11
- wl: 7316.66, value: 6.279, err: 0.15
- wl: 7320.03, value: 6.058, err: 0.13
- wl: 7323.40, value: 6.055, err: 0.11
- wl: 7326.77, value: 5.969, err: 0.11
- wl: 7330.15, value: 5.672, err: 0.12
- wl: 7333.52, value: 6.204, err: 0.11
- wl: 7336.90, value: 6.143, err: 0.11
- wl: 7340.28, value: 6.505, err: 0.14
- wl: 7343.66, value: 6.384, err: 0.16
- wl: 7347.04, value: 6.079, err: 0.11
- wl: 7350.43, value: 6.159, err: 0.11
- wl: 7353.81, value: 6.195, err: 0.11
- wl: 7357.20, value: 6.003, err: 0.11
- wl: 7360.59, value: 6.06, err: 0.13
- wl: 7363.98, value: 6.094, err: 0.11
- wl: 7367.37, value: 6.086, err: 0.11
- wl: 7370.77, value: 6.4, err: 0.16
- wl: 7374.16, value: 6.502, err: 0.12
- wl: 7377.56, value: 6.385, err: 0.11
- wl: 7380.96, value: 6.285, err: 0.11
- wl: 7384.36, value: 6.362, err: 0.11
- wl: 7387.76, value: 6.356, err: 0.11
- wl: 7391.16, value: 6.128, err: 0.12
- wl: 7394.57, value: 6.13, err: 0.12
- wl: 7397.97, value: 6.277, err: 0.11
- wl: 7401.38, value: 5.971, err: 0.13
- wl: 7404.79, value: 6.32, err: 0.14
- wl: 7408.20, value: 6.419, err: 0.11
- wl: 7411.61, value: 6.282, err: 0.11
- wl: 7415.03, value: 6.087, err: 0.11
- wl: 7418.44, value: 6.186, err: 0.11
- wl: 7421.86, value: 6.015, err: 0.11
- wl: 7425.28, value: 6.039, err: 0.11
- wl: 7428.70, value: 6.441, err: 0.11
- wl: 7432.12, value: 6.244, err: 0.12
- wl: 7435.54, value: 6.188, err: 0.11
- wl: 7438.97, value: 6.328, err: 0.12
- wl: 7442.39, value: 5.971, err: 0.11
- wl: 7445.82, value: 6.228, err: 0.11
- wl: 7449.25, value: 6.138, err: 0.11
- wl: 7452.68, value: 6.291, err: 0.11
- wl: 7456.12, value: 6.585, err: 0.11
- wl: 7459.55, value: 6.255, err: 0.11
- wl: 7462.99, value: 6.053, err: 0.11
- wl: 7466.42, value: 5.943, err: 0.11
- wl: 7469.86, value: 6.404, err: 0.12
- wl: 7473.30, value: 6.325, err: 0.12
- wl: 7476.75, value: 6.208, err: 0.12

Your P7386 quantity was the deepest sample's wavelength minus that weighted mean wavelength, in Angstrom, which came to -34.2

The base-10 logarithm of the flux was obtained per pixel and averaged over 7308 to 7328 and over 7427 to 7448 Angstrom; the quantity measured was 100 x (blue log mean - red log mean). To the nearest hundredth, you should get -1.26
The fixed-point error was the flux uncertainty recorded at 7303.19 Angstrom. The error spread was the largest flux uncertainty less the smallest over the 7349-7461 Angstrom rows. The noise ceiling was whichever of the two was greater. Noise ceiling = 0.120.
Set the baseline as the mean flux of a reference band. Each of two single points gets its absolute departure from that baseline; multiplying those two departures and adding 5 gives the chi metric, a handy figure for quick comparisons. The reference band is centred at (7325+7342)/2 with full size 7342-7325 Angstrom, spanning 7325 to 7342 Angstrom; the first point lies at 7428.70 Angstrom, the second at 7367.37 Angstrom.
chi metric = 5.00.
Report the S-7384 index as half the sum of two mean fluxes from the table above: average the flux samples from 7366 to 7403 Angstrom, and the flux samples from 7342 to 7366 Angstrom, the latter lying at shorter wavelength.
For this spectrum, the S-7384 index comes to 6.20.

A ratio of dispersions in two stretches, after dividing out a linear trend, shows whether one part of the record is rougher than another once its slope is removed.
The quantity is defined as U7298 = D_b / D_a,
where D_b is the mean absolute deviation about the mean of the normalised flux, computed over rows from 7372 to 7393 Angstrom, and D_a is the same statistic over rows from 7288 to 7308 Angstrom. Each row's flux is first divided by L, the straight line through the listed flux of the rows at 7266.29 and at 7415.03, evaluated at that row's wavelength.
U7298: 1.2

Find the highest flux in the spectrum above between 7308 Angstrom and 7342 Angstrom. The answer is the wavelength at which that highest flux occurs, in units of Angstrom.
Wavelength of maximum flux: 7340.28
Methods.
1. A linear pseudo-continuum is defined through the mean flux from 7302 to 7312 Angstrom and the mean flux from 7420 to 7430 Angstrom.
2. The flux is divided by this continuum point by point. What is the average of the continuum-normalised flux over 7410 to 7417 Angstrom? 1.01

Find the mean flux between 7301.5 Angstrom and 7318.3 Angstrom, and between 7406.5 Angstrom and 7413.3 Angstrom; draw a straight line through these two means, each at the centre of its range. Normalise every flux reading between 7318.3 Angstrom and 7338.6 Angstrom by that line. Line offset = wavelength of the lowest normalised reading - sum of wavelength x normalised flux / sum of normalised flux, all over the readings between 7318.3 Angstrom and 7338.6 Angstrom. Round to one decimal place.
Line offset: 1.7 Angstrom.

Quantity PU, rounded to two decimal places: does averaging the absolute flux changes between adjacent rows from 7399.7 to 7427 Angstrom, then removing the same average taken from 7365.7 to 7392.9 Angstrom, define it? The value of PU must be 0.02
